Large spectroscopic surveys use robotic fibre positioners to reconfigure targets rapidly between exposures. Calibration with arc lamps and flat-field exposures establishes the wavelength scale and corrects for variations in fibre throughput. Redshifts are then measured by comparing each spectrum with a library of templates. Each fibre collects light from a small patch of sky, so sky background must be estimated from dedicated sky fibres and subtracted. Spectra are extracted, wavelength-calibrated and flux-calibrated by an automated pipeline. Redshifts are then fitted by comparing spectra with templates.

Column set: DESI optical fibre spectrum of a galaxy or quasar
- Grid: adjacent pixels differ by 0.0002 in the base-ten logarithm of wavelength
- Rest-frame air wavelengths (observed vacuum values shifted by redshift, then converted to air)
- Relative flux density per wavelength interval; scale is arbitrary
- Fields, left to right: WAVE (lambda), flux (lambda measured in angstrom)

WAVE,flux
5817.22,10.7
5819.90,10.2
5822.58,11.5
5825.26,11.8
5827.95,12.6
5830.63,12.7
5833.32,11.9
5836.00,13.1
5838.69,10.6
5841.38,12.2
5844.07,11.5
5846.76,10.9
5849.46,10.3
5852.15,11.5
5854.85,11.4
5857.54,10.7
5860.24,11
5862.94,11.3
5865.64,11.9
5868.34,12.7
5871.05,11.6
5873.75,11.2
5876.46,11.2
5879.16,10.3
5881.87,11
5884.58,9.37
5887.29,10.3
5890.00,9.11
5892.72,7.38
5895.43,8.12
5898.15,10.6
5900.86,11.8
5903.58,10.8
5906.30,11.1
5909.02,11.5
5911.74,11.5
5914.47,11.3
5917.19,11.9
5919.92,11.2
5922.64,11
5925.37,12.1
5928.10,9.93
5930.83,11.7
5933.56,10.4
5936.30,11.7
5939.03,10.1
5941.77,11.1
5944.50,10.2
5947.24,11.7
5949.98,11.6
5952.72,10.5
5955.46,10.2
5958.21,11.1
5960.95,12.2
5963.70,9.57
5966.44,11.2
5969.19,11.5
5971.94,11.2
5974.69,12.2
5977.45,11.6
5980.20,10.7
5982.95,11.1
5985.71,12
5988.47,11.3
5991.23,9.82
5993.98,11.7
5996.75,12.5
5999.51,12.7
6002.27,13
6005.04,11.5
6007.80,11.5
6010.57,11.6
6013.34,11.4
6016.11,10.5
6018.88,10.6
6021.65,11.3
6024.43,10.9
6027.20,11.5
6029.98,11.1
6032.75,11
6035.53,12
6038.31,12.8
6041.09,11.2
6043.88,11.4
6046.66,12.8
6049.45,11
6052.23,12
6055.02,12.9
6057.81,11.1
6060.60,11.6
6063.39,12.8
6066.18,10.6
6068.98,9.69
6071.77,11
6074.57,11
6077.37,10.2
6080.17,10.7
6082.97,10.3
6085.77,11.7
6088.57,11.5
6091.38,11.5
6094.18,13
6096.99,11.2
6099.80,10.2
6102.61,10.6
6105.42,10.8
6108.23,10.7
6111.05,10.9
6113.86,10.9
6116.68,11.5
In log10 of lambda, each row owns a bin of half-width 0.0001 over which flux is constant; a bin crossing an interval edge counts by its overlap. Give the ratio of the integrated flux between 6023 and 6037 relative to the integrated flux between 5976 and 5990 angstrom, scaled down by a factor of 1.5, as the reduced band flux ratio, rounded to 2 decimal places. 0.67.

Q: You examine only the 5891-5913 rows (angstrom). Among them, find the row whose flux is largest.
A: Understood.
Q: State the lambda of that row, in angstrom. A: 5900.86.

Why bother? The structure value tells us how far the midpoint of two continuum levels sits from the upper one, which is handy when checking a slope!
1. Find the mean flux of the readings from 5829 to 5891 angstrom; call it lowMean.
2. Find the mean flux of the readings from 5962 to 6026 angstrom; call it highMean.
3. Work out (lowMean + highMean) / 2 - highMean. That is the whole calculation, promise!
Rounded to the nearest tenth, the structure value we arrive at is -0.1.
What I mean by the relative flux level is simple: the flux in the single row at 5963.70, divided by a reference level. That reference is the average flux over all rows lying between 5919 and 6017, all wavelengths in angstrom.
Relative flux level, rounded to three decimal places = 0.850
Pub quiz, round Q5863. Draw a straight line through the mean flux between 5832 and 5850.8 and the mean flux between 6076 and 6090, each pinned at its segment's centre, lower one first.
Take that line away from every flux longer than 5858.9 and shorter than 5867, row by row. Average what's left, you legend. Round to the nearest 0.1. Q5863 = 0.0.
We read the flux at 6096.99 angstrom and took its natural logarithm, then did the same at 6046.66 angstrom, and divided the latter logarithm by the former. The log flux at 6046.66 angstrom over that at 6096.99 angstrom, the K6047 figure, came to 1.06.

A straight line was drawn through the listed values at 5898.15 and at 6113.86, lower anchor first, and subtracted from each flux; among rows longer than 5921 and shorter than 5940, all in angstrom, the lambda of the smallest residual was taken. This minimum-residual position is 5928.10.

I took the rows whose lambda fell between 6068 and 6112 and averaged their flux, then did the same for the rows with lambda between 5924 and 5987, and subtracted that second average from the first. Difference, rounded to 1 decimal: -0.2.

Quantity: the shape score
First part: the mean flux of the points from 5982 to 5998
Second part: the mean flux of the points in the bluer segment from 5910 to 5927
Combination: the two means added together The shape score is 22.9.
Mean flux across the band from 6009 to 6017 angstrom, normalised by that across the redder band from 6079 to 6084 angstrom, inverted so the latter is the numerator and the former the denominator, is 0.94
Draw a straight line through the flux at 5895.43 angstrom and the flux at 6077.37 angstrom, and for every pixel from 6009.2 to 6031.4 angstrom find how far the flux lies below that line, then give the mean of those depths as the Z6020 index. -1.6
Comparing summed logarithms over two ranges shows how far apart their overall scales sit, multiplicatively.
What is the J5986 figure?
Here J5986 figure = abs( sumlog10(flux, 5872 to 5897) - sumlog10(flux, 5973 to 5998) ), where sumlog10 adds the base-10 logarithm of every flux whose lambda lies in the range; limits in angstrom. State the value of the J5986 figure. 0.64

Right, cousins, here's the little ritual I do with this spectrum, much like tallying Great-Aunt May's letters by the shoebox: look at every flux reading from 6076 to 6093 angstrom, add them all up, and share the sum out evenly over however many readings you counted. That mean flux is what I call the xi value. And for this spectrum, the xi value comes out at 11.0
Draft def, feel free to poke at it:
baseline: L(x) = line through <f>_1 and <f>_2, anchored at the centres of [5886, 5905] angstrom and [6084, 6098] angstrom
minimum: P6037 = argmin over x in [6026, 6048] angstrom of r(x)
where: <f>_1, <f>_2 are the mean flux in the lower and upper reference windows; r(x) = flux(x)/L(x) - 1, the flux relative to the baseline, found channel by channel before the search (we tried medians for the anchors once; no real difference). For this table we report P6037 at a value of 6032.75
